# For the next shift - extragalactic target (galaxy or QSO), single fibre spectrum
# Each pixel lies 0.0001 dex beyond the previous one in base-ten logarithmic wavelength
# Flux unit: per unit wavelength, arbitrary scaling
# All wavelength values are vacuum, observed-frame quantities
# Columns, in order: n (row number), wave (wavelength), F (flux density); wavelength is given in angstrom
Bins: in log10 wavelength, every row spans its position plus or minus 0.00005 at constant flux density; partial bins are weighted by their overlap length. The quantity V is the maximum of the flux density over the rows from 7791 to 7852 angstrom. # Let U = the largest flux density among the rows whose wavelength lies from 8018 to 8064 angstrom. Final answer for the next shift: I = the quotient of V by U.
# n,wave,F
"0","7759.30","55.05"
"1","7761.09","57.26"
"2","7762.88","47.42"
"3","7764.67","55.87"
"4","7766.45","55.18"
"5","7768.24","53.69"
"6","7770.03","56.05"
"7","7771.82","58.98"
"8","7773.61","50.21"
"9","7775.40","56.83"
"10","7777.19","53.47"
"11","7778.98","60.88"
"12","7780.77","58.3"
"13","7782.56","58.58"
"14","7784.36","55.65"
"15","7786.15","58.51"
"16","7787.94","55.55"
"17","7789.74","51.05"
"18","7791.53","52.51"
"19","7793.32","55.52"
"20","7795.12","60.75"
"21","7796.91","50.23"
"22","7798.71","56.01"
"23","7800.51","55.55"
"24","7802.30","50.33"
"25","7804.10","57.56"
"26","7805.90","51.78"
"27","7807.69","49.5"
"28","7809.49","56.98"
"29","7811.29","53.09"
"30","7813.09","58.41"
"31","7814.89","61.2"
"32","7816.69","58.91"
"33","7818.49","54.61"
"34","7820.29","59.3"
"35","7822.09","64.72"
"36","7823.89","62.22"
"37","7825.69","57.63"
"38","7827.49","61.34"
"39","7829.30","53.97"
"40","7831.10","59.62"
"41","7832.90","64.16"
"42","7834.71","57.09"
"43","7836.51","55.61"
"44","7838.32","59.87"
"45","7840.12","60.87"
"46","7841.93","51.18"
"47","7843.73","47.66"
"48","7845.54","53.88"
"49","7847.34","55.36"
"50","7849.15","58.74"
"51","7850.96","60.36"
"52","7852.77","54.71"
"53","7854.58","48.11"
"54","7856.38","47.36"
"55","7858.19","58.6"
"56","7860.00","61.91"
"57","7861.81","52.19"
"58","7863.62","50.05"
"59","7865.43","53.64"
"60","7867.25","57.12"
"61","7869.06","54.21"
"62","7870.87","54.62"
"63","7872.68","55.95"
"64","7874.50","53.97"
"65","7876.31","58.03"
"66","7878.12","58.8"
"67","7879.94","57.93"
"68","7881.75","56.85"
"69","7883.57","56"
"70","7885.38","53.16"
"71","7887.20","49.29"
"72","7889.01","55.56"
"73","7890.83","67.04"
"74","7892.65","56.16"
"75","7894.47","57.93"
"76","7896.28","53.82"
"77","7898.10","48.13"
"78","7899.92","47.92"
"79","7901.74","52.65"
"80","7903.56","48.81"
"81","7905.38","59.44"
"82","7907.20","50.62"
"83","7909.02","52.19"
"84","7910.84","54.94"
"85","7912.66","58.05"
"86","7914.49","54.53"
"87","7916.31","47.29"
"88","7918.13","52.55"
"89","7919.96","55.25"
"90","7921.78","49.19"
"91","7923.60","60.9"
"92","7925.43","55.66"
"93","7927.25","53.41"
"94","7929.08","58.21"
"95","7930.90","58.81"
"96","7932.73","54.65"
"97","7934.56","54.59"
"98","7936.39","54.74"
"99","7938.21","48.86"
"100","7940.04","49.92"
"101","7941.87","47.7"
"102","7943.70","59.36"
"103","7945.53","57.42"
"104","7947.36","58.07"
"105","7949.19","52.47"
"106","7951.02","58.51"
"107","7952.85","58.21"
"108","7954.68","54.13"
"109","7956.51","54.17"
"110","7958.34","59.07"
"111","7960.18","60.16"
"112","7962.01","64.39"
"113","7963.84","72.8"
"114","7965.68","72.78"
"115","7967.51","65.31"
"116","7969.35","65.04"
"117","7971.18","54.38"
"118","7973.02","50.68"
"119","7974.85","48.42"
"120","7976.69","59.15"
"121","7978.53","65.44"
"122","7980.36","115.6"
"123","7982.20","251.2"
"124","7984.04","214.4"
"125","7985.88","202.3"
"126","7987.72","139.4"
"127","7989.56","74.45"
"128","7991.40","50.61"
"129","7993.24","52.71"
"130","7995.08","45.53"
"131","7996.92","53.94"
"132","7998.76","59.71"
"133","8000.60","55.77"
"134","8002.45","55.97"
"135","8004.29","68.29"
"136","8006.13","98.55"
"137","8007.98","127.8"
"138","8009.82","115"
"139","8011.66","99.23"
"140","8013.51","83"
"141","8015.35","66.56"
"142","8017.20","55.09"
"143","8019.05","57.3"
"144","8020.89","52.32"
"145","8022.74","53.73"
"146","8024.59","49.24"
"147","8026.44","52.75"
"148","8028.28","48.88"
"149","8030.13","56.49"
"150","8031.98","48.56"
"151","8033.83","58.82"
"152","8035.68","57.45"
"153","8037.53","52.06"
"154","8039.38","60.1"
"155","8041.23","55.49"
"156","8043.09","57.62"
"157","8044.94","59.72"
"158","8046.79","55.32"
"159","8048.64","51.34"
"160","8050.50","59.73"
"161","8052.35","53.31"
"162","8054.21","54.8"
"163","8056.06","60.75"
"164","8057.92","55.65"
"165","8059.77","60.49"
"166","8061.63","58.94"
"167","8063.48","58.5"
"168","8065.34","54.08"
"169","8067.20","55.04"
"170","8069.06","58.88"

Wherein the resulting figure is 1.07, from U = 60.75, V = 64.72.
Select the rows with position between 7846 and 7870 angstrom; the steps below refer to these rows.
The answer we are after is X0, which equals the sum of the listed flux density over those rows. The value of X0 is 712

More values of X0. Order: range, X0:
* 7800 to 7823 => 732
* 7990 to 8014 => 966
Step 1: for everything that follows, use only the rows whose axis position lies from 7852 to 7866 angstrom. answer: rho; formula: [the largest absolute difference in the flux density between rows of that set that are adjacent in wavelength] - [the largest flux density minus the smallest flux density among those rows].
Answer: -3.3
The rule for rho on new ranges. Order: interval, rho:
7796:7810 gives -0.6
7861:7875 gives -3.5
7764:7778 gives 0.0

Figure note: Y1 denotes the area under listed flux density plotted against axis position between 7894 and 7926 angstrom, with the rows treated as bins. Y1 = 1704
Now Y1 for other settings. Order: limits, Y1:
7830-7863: 1845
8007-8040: 2193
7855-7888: 1812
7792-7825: 1863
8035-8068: 1871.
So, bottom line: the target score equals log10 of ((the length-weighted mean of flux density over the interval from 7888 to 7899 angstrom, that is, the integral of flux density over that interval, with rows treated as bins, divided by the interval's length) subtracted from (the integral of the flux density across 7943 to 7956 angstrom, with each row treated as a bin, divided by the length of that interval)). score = -0.4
